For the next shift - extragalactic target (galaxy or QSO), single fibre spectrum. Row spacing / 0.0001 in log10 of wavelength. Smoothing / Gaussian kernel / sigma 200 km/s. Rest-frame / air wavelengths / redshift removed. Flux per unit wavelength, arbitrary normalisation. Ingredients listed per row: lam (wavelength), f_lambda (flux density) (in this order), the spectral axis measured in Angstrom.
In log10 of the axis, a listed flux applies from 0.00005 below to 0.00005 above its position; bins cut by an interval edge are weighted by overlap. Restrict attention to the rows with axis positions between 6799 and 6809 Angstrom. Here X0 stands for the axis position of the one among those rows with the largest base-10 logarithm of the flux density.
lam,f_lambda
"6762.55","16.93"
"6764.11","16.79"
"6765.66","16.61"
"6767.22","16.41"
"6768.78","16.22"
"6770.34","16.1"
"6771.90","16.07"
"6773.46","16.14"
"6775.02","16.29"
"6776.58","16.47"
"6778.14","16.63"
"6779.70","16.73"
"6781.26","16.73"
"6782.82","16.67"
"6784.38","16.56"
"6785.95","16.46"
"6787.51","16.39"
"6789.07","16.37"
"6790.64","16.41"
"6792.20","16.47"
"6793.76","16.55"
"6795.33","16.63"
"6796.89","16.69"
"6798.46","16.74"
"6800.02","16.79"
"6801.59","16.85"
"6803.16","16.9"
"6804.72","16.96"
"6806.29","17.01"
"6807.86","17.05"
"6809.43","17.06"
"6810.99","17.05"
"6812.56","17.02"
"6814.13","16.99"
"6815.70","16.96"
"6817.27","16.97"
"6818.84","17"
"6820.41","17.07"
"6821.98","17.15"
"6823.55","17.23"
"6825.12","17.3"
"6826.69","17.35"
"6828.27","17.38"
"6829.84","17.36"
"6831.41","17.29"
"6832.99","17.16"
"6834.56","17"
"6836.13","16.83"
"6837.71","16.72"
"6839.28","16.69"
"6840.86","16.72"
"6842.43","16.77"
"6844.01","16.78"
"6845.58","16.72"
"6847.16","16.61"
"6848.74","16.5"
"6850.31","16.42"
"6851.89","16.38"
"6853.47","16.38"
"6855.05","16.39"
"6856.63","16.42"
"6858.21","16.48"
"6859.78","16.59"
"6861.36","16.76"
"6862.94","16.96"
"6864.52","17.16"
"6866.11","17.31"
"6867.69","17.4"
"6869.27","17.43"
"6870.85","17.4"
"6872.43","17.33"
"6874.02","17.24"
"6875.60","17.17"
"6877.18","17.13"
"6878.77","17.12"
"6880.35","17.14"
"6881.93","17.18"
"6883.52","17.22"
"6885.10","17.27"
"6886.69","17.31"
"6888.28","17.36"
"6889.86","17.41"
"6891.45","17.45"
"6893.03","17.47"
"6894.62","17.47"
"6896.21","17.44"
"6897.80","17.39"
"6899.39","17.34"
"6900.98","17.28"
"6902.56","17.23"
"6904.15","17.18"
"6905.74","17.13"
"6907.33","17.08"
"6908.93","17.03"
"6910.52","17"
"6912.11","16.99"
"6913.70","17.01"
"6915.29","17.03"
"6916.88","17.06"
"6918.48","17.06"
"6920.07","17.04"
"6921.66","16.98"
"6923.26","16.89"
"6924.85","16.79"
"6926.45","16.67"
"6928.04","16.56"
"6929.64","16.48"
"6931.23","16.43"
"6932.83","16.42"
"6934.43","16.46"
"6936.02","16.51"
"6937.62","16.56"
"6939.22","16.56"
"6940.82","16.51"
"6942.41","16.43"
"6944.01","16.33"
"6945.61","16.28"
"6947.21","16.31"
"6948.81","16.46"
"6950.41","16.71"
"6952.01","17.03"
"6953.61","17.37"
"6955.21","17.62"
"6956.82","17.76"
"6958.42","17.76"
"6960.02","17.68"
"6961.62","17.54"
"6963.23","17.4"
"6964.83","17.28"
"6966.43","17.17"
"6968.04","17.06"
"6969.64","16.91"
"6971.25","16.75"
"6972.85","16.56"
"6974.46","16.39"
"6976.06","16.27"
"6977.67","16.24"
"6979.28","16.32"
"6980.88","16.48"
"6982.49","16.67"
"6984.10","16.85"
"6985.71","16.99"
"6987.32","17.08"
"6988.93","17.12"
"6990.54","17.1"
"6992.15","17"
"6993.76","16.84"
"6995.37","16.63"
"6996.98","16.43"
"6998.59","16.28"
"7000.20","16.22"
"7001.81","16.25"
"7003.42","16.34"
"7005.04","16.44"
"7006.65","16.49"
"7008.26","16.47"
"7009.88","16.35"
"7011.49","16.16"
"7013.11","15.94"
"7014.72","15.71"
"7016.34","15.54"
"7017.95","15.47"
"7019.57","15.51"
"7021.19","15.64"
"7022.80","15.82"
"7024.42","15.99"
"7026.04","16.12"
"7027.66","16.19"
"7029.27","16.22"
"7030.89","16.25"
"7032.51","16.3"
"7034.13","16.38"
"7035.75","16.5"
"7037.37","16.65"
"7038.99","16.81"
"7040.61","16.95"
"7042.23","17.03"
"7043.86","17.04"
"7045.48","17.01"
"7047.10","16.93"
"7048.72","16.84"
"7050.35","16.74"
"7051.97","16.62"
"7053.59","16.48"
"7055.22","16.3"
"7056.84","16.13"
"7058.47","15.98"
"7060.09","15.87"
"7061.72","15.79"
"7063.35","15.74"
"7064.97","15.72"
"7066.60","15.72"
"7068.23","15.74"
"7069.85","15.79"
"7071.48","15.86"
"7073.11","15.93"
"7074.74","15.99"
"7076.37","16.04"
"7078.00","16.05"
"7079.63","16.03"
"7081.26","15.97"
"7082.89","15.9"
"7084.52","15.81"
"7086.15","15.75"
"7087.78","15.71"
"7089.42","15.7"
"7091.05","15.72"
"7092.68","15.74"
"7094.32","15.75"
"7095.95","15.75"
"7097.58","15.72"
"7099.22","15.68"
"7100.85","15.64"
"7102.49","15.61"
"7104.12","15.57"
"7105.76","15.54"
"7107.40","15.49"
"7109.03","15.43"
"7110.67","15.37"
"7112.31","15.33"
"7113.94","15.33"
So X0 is 6807.86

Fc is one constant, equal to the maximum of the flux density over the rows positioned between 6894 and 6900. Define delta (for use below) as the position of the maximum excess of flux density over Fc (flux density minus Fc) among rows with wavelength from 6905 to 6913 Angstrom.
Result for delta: 6905.74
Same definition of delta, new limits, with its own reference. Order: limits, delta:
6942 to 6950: 6948.81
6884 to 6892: 6891.45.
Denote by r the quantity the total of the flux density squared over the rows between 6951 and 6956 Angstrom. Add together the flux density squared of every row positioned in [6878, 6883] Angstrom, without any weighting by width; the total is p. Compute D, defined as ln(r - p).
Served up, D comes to 3.0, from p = 882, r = 902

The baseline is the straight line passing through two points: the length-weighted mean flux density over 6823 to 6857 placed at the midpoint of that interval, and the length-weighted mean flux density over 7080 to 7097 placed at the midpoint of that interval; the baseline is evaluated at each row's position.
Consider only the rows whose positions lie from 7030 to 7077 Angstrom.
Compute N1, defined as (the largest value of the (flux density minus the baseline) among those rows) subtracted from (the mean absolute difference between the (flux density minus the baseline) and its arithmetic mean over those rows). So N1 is -0.69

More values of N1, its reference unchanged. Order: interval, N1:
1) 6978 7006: -0.64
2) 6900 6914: -0.63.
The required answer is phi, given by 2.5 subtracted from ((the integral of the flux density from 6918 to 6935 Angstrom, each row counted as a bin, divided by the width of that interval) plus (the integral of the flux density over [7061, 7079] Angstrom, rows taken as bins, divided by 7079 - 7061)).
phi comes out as 30.06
